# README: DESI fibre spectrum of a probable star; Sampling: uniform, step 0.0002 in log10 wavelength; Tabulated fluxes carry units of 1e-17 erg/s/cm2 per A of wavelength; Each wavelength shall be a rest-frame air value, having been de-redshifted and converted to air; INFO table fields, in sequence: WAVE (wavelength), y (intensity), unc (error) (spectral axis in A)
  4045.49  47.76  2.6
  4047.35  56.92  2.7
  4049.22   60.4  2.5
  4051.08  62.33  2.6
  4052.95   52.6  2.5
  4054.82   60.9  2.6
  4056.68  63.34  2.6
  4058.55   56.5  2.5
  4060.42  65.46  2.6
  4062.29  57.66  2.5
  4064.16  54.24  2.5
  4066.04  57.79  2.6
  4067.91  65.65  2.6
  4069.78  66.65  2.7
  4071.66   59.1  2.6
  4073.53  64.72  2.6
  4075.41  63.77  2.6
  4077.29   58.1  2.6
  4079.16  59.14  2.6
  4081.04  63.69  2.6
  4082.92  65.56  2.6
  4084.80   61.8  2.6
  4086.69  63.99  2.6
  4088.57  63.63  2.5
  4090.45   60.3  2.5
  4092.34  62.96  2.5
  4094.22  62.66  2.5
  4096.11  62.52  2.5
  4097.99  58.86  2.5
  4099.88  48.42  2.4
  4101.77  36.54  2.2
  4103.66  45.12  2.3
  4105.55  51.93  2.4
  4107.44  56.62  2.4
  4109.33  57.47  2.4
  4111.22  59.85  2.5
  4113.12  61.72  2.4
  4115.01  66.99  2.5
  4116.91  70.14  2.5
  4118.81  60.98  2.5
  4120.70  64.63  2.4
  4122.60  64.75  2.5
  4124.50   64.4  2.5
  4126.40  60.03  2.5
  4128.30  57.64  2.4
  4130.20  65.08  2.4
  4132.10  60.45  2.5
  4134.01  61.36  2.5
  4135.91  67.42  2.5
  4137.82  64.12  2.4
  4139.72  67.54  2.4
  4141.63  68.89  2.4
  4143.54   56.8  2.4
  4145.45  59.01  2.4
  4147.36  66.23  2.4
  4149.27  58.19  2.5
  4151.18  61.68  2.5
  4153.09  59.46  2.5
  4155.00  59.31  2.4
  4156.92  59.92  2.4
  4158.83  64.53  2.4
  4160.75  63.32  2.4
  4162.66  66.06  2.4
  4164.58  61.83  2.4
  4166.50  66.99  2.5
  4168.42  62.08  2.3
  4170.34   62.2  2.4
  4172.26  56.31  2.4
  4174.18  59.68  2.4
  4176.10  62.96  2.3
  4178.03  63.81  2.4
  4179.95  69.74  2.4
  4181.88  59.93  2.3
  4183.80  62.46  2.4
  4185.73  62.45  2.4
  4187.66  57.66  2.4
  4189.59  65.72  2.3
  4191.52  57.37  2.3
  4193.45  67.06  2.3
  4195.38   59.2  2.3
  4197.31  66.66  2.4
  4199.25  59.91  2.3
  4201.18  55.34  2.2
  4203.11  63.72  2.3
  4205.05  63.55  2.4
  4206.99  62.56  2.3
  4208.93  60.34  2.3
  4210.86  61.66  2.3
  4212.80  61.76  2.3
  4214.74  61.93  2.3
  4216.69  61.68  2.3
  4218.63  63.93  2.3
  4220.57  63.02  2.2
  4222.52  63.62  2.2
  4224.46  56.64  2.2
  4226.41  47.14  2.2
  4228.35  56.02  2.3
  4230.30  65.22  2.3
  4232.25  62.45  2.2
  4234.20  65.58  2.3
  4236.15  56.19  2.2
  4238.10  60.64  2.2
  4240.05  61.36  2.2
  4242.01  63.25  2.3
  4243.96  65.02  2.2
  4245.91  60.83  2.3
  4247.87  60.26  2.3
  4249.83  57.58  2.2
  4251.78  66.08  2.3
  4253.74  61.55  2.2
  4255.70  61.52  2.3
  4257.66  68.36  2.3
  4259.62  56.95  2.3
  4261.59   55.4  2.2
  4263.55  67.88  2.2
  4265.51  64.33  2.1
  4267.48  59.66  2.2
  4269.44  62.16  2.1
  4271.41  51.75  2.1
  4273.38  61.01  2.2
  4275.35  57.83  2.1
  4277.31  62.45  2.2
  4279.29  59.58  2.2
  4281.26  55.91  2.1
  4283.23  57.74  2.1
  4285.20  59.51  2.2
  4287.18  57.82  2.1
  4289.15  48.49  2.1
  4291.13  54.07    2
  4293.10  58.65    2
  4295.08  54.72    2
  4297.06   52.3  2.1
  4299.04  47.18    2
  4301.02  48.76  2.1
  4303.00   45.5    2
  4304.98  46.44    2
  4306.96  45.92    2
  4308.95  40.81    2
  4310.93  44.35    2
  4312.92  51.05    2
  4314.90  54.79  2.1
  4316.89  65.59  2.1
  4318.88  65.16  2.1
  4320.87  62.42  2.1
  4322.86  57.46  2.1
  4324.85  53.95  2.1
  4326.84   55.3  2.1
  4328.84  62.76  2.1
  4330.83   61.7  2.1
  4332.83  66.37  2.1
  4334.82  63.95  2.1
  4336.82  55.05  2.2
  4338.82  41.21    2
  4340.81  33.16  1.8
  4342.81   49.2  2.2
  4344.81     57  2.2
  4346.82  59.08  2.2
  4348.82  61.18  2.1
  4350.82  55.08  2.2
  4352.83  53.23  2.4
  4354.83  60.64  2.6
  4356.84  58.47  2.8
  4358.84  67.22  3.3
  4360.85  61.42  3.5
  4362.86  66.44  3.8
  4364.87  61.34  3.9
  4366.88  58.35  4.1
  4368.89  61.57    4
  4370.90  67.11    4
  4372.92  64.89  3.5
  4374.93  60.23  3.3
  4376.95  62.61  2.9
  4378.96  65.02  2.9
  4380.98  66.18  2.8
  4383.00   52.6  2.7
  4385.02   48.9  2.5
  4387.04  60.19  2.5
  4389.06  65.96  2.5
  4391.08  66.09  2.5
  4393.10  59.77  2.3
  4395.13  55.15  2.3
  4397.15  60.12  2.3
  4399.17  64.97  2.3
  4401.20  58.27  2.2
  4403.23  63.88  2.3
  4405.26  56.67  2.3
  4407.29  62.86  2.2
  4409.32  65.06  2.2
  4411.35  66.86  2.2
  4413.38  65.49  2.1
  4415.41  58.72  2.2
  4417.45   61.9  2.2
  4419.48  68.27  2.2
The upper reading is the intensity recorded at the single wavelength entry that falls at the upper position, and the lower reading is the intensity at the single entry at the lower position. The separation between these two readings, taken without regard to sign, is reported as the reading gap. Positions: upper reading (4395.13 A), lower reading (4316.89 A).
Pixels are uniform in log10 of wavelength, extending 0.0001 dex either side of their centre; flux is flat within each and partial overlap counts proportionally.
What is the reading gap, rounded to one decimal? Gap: 10.4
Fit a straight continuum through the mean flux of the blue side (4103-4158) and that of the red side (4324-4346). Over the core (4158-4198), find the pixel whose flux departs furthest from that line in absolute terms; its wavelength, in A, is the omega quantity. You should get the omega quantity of 4179.95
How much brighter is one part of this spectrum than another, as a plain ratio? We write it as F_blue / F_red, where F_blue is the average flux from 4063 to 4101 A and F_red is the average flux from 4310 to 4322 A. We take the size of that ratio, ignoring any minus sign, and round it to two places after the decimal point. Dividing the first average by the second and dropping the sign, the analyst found 1.07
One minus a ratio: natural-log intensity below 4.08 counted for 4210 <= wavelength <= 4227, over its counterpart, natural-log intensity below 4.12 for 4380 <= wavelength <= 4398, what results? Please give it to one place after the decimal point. 0.7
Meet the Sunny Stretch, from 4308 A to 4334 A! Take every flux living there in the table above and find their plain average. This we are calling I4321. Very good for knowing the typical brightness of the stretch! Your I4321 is 57.1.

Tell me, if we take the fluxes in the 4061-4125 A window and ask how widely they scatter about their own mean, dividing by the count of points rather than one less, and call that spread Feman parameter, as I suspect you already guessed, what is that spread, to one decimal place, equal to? 6.6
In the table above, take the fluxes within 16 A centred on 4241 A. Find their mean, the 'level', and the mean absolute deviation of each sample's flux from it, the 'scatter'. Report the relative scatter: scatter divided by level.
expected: 0.036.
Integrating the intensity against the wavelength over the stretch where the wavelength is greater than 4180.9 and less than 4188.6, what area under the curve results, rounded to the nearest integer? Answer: 467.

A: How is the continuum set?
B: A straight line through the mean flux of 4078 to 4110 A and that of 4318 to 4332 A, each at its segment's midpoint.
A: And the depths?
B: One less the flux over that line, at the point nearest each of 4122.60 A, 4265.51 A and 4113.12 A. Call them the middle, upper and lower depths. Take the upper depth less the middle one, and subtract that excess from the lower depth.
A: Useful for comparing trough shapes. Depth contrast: -0.098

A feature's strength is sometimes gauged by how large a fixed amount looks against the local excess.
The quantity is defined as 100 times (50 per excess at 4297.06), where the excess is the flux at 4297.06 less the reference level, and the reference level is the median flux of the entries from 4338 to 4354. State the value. -2695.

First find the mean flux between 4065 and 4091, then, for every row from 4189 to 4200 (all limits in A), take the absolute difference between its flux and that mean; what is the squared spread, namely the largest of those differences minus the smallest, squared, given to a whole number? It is 6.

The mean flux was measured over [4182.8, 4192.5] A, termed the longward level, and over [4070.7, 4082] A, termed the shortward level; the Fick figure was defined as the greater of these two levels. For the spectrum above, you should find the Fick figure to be 61.4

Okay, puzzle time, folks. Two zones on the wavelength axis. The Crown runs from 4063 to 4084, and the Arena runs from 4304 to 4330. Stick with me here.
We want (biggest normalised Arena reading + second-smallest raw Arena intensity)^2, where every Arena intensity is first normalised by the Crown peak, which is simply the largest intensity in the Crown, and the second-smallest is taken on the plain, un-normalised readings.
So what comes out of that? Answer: 2055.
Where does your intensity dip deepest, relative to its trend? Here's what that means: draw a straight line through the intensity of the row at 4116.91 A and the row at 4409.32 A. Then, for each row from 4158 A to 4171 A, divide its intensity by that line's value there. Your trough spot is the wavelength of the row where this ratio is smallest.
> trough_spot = 4164.58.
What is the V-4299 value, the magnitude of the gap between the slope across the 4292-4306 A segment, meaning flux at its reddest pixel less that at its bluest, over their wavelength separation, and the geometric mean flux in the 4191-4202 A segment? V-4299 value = 61.8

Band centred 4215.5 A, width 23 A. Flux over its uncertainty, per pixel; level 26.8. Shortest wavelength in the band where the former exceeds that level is 4206.99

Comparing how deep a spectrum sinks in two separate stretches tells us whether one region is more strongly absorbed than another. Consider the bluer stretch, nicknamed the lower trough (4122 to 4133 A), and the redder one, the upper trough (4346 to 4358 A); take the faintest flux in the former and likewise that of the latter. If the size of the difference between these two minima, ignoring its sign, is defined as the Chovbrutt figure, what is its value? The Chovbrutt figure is 4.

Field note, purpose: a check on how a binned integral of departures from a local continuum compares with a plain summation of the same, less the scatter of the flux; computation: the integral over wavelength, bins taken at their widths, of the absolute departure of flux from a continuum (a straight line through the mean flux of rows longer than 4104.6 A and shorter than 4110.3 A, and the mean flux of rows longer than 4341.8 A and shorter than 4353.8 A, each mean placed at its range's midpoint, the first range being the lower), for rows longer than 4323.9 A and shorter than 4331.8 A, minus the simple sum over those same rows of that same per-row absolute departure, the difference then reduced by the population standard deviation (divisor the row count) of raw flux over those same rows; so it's 11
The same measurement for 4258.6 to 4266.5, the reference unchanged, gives 17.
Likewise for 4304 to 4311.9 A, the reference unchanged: 42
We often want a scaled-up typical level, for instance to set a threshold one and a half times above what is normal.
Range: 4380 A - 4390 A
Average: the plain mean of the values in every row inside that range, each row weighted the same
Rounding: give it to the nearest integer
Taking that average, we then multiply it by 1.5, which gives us 88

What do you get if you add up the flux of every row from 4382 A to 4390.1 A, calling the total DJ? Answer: 228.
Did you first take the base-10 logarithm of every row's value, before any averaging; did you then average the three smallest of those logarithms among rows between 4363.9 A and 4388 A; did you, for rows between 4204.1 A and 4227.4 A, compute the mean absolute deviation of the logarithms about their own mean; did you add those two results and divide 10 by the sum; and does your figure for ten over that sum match 5.72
